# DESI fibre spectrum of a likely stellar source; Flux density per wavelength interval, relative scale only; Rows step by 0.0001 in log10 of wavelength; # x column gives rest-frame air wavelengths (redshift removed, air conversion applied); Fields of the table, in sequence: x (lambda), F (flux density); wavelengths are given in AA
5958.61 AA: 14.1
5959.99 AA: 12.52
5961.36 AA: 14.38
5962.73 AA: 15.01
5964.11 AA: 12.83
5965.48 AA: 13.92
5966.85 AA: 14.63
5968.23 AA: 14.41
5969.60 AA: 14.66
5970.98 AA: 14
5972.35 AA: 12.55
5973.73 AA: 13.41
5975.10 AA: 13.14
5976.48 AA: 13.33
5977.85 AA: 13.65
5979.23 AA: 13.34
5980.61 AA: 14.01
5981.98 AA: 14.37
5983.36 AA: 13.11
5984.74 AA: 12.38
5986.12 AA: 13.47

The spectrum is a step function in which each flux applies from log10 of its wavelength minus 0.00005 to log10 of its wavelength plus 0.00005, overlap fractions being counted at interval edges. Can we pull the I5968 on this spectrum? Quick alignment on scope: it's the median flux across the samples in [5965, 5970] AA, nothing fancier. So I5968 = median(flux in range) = 14.5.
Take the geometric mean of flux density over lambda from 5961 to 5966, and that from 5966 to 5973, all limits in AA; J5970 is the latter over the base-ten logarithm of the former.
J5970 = 12.2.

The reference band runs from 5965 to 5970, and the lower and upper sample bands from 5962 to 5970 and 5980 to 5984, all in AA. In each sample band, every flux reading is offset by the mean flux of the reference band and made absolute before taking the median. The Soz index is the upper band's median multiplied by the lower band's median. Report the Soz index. 0.15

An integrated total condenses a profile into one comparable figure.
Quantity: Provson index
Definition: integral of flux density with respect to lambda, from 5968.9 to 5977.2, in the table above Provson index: 112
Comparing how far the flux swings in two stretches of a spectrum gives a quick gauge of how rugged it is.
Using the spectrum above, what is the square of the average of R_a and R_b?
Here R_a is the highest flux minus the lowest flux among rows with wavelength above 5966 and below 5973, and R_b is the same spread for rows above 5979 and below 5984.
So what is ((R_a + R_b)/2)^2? 2.8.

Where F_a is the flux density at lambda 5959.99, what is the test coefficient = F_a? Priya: 12.52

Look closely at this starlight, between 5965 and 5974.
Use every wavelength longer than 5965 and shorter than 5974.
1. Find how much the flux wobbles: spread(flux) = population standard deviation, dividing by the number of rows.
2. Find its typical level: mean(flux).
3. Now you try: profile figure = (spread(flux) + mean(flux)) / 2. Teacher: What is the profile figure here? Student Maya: 7.3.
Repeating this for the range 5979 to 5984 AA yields 7.1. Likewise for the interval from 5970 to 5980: 6.9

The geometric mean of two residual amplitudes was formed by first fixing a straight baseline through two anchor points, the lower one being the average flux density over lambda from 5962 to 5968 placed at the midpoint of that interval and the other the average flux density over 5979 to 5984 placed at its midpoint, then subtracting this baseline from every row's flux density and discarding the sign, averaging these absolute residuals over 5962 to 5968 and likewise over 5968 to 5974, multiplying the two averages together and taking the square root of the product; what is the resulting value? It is 0.65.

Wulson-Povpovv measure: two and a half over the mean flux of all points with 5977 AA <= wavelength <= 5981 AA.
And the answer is 0.183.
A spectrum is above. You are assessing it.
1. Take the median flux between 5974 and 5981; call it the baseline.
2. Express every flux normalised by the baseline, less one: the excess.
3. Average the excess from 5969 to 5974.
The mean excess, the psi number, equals 0.024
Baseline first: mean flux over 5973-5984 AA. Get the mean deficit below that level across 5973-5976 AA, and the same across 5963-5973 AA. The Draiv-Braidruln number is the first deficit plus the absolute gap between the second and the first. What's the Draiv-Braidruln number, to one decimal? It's 0.9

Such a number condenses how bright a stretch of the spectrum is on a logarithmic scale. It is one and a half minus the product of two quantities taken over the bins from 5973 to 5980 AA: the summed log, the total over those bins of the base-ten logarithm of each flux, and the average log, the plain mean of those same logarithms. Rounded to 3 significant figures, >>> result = -4.84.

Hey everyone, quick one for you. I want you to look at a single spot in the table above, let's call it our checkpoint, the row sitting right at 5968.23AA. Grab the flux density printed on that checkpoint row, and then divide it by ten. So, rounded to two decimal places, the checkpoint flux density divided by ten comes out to 1.44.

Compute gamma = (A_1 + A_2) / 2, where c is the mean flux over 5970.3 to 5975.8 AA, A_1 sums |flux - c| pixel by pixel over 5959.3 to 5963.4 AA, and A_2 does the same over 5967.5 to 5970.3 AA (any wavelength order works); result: 3.1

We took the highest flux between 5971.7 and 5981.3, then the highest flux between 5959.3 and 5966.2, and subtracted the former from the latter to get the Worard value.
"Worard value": 1.0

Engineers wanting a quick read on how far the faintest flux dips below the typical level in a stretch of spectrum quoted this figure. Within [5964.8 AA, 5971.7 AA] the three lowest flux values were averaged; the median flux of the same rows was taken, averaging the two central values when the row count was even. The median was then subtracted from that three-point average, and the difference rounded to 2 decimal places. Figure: -0.30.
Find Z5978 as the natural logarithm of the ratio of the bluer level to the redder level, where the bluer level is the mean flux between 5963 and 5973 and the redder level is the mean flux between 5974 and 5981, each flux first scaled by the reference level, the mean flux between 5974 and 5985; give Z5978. 0.03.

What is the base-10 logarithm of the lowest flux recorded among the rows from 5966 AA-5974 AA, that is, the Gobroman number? 1.10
